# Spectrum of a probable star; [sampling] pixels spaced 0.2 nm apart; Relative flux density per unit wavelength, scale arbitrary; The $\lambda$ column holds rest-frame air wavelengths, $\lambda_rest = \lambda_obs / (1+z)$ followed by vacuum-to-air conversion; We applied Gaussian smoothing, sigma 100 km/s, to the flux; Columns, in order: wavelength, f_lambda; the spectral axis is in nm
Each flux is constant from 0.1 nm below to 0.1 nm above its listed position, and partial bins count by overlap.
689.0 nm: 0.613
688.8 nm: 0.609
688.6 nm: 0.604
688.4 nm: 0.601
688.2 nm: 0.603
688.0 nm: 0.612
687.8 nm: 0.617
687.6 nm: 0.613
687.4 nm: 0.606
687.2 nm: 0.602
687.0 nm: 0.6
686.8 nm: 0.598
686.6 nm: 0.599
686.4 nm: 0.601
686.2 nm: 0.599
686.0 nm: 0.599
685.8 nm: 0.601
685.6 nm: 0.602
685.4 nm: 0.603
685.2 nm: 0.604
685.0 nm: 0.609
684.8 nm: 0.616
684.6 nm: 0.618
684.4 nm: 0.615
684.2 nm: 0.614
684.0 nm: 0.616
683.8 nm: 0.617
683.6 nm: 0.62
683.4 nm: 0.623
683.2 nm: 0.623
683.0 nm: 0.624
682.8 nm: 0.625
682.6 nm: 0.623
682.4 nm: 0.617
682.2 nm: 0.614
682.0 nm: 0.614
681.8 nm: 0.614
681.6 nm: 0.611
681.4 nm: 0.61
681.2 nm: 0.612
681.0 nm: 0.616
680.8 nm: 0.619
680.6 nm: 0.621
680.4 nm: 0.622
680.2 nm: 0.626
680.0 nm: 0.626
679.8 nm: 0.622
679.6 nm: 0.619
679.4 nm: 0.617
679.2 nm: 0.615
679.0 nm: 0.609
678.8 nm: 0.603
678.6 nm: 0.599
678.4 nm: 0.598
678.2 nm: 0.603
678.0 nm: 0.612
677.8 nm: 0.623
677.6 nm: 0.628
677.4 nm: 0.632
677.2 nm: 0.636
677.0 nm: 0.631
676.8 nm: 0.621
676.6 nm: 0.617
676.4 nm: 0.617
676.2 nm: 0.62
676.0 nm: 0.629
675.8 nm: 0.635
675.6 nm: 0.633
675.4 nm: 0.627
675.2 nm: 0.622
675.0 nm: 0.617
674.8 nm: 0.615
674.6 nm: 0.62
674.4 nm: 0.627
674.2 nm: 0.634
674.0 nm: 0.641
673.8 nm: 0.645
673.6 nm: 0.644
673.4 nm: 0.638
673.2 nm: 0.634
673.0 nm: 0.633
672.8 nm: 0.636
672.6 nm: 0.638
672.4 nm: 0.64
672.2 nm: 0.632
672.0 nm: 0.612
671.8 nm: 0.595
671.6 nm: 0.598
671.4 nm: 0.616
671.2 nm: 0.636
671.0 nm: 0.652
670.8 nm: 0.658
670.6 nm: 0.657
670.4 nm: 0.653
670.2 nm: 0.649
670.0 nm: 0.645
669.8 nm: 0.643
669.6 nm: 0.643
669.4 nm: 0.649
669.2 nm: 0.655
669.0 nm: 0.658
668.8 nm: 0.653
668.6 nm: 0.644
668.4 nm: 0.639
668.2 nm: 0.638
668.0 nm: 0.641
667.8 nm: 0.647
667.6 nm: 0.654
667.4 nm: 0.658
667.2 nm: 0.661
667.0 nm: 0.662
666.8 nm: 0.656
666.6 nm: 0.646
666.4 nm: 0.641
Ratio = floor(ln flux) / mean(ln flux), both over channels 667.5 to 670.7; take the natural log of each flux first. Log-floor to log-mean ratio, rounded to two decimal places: 1.04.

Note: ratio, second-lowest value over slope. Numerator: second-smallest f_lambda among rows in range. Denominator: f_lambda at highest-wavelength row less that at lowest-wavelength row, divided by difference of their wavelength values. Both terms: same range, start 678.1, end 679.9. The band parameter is 50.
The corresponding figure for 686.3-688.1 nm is 87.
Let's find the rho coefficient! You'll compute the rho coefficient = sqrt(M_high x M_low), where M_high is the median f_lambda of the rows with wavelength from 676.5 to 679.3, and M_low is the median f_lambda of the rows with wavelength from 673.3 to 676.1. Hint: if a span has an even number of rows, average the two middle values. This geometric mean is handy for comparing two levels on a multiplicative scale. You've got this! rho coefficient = 0.623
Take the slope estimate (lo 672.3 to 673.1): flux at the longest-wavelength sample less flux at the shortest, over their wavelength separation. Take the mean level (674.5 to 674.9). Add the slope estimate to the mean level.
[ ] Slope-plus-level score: 0.6058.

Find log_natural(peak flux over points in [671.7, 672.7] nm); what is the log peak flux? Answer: -0.45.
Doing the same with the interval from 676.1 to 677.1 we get -0.46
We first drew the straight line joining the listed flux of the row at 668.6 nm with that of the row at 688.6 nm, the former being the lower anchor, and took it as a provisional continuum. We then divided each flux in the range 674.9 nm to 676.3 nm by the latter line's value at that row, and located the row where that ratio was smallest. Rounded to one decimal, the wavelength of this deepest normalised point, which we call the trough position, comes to 675.0 nm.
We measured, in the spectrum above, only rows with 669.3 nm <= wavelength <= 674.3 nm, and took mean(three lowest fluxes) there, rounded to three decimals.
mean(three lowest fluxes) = 0.602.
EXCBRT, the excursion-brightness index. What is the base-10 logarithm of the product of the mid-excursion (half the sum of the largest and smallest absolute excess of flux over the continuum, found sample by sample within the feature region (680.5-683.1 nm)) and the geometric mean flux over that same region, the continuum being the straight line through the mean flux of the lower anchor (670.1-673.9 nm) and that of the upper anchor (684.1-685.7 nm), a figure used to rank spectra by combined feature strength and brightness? -2.44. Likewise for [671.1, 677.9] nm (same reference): -1.90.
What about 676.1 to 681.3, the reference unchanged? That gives -2.10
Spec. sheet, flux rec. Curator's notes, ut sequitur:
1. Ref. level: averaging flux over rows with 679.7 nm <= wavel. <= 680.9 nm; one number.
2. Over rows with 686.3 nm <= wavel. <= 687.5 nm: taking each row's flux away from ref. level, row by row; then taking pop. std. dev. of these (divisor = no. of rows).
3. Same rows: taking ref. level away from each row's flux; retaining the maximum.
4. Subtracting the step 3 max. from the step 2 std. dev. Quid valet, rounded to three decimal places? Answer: 0.019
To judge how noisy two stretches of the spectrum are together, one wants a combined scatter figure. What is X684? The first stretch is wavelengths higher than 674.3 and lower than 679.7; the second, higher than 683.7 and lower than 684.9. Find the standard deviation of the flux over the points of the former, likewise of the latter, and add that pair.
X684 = 0.012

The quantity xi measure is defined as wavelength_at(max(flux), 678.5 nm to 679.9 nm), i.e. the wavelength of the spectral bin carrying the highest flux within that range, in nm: 679.8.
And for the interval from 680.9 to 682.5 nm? 682.4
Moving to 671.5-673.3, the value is 672.4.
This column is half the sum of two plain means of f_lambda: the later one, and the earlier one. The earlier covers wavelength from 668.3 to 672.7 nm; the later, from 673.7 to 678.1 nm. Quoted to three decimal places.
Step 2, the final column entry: 0.633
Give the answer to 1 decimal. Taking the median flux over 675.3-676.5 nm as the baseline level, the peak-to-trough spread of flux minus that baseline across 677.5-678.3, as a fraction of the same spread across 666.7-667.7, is 3.1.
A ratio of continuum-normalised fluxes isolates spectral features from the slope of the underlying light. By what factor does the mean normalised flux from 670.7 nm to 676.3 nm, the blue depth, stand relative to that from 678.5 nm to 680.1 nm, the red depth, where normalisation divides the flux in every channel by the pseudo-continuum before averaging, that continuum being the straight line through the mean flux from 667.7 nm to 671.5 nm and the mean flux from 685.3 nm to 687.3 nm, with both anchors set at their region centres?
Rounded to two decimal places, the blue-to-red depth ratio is 1.00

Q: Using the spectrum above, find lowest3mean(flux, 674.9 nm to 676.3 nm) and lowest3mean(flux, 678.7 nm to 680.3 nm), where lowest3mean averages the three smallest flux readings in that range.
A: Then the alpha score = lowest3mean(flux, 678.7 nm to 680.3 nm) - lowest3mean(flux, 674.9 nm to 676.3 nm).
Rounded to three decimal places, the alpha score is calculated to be -0.011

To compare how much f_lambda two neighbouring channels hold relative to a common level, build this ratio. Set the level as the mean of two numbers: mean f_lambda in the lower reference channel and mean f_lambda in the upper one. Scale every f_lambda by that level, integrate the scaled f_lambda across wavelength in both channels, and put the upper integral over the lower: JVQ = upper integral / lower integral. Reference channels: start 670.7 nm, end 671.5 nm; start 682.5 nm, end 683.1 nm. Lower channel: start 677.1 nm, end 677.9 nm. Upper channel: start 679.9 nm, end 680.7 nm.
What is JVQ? 0.99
